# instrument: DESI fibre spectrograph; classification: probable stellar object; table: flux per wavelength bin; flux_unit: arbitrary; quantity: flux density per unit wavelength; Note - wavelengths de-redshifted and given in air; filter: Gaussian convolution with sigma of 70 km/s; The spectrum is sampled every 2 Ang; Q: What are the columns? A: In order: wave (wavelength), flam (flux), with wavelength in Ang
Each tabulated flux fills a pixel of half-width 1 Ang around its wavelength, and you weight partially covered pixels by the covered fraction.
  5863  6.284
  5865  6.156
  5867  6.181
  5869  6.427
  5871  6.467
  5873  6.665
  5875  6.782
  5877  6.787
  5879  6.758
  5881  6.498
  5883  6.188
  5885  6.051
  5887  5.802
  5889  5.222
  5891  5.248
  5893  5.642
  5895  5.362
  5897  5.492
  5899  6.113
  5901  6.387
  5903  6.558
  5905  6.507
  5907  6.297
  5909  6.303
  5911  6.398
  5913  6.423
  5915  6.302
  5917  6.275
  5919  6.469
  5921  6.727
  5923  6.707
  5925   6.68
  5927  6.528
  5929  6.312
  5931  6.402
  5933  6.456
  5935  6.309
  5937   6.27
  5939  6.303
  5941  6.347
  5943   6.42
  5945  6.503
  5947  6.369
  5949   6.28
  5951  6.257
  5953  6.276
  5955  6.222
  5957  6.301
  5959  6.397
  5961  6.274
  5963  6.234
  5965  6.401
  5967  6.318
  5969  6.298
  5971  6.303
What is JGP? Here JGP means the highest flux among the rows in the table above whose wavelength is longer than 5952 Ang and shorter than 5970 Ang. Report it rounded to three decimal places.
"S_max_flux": 6.401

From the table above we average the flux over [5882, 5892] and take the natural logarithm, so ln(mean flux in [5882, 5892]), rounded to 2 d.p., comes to 1.74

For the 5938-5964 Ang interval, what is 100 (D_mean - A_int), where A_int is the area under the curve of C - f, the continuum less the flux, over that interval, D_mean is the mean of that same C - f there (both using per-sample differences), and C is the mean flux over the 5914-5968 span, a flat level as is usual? -153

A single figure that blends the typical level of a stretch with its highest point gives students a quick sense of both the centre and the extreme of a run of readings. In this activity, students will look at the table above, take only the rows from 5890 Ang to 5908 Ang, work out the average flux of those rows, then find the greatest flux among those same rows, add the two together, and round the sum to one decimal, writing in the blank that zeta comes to 12.5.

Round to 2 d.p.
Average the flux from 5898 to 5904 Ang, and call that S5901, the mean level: 6.35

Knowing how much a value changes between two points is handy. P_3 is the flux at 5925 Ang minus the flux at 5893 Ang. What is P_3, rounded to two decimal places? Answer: 1.04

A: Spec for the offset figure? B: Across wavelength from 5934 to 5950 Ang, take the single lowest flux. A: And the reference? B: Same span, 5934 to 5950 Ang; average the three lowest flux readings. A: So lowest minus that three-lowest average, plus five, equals 4.99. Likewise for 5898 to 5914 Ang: 4.88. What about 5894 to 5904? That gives 4.71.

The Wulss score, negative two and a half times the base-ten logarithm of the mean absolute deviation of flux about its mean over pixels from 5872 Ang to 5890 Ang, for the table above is 0.90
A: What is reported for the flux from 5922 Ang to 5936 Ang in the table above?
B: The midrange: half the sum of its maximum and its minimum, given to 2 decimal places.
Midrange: 6.51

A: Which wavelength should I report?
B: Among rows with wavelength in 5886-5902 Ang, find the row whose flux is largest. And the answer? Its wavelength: 5901 Ang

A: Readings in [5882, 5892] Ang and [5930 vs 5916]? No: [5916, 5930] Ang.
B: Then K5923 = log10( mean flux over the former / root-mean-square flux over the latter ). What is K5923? -0.059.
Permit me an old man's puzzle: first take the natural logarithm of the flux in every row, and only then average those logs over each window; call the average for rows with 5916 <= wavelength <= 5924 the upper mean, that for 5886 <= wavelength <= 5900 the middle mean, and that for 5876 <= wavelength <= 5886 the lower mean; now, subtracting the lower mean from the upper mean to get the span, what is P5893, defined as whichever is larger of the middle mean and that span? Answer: 1.713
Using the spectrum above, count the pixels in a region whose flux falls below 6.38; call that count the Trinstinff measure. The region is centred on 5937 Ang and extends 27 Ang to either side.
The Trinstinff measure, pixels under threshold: 15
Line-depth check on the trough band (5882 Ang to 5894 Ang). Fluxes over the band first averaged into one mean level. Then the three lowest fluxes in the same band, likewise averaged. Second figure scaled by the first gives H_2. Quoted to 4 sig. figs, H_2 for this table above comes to 0.9435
